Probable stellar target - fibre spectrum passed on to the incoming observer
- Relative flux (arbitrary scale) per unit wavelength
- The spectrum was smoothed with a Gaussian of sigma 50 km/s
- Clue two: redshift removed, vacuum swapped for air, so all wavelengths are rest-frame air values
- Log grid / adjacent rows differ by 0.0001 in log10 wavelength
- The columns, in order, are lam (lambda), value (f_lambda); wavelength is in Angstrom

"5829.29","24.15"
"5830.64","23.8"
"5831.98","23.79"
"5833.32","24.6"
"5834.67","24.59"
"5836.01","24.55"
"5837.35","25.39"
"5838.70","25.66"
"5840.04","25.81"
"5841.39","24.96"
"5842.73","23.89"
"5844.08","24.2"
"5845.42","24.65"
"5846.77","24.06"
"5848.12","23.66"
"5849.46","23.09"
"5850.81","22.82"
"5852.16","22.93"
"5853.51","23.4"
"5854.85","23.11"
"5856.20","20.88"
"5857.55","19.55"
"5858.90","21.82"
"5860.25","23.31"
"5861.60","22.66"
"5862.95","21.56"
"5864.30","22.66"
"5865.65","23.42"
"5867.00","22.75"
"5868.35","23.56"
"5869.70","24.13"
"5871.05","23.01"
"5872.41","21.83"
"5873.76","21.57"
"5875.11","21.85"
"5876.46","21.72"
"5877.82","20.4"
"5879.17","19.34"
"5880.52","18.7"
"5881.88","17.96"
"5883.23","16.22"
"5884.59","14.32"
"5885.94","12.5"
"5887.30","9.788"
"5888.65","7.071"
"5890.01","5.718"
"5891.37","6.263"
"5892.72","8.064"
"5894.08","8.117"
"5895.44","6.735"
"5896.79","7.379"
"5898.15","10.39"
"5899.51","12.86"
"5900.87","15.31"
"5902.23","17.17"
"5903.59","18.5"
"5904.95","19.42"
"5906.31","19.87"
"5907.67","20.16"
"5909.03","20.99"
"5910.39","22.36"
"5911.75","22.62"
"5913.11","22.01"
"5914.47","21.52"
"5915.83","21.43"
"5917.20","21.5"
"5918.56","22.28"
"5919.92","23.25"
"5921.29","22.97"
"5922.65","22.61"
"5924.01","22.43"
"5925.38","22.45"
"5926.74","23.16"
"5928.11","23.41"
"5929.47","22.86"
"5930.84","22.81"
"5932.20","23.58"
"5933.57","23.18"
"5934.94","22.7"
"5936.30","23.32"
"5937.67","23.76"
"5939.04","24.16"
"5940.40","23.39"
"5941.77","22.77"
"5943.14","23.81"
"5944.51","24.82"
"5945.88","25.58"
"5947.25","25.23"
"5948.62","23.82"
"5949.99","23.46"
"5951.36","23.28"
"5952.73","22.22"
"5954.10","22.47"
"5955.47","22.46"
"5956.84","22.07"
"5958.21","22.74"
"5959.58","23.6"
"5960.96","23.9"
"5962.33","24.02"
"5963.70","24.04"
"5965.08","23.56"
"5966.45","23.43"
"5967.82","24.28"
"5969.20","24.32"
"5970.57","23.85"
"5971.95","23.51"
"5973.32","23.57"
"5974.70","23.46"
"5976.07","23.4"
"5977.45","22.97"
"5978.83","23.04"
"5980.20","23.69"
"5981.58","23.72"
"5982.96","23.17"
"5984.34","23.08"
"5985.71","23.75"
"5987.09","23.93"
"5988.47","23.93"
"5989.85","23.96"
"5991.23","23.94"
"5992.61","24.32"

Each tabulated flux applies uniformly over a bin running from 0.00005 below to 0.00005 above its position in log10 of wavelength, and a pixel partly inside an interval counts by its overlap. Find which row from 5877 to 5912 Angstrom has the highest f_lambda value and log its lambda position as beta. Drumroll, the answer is 5911.75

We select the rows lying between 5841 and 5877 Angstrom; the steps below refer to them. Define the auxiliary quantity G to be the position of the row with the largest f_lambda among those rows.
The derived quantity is 5841.39 Angstrom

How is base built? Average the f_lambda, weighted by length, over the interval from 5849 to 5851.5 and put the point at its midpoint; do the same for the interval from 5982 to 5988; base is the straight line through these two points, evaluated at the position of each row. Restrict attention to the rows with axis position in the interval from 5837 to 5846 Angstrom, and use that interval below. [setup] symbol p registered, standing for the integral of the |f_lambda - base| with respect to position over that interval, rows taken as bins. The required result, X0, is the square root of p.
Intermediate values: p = 18.6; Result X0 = 4.3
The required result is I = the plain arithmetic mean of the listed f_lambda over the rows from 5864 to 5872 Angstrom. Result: 23.3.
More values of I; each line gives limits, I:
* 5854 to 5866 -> 22.1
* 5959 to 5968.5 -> 23.8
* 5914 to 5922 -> 22.2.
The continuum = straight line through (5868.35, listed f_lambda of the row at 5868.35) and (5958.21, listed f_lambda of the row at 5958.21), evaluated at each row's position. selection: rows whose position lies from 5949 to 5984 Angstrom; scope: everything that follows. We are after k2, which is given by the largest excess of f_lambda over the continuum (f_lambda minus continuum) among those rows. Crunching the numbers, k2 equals 1.7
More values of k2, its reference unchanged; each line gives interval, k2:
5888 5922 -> 0.2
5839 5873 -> 2.0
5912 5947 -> 2.7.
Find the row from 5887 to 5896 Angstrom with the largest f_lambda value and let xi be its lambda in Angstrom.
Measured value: 5887.30 Angstrom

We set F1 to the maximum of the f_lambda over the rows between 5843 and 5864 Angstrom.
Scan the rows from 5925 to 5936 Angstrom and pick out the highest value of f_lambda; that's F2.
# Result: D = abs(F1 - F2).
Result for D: 1.1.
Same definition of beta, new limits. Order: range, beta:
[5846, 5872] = 5869.70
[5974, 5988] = 5987.09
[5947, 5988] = 5947.25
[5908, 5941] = 5939.04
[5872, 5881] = 5875.11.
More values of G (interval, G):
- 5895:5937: 5932.20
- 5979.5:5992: 5989.85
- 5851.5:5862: 5853.51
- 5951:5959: 5951.36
